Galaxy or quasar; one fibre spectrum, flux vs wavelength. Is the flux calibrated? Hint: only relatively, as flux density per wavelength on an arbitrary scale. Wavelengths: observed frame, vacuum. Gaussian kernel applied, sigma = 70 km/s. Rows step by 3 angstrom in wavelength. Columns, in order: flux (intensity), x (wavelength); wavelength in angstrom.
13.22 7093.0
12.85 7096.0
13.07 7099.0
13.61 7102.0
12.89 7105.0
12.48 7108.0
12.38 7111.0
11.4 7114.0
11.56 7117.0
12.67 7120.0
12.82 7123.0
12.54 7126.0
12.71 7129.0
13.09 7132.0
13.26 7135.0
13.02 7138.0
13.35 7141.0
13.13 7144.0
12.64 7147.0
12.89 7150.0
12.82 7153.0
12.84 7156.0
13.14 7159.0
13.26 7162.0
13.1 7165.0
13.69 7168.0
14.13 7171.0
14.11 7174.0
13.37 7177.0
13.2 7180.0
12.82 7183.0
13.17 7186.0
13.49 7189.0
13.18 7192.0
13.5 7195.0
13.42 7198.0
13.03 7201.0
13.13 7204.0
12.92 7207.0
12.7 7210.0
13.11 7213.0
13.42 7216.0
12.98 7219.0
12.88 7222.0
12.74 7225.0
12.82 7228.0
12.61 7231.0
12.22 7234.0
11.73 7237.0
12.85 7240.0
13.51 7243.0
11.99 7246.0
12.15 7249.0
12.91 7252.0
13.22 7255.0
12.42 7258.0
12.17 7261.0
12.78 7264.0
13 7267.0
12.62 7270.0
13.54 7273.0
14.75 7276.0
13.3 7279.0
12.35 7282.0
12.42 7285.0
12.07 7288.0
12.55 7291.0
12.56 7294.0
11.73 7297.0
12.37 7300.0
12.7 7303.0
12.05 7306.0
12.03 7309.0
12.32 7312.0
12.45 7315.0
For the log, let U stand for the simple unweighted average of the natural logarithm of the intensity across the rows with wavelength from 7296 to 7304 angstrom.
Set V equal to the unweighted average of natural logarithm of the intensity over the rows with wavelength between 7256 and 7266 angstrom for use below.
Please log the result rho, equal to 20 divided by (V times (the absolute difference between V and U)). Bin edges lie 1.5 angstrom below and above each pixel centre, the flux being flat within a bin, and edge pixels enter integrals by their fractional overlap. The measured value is 505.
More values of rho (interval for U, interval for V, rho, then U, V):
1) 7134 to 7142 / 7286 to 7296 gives 124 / 2.58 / 2.52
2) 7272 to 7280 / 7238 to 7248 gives 97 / 2.63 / 2.55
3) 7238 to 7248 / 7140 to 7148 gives 374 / 2.55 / 2.57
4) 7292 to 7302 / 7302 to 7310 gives 2364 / 2.50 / 2.51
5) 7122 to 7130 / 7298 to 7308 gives 312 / 2.54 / 2.52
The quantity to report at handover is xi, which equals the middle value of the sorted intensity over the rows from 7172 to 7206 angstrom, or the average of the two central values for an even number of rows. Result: 13.2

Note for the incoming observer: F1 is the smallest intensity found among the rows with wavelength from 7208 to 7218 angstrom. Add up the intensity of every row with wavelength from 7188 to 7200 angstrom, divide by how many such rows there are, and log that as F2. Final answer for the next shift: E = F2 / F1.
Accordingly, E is 1.05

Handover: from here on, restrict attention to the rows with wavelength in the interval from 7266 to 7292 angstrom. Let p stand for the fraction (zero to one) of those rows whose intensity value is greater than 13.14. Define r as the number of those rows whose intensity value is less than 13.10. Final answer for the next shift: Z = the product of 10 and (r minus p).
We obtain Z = 57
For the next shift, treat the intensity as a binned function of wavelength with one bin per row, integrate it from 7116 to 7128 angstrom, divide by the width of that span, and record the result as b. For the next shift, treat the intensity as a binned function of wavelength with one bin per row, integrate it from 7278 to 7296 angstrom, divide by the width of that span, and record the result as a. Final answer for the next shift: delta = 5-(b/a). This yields 4.00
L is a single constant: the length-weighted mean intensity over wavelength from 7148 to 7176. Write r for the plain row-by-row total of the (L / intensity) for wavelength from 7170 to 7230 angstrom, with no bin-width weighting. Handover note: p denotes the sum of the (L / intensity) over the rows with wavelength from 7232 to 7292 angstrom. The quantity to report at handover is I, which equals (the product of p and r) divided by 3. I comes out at 141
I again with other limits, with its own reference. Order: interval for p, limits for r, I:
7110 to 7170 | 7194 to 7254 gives 144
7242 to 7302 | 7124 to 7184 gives 142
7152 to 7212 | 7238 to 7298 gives 141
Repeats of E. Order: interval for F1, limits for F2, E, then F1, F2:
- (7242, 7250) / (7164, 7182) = 1.13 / 11.99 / 13.6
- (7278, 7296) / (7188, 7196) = 1.11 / 12.07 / 13.4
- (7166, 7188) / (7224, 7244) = 0.99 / 12.82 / 12.6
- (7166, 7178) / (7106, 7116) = 0.90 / 13.37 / 12.1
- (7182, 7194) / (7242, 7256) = 1.00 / 12.82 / 12.8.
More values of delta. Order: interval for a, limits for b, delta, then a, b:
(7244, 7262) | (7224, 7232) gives 3.98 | 12.5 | 12.73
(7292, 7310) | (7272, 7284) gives 3.90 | 12.3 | 13.44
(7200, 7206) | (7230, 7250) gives 4.05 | 13.1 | 12.44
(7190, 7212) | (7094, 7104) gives 4.00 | 13.1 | 13.16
